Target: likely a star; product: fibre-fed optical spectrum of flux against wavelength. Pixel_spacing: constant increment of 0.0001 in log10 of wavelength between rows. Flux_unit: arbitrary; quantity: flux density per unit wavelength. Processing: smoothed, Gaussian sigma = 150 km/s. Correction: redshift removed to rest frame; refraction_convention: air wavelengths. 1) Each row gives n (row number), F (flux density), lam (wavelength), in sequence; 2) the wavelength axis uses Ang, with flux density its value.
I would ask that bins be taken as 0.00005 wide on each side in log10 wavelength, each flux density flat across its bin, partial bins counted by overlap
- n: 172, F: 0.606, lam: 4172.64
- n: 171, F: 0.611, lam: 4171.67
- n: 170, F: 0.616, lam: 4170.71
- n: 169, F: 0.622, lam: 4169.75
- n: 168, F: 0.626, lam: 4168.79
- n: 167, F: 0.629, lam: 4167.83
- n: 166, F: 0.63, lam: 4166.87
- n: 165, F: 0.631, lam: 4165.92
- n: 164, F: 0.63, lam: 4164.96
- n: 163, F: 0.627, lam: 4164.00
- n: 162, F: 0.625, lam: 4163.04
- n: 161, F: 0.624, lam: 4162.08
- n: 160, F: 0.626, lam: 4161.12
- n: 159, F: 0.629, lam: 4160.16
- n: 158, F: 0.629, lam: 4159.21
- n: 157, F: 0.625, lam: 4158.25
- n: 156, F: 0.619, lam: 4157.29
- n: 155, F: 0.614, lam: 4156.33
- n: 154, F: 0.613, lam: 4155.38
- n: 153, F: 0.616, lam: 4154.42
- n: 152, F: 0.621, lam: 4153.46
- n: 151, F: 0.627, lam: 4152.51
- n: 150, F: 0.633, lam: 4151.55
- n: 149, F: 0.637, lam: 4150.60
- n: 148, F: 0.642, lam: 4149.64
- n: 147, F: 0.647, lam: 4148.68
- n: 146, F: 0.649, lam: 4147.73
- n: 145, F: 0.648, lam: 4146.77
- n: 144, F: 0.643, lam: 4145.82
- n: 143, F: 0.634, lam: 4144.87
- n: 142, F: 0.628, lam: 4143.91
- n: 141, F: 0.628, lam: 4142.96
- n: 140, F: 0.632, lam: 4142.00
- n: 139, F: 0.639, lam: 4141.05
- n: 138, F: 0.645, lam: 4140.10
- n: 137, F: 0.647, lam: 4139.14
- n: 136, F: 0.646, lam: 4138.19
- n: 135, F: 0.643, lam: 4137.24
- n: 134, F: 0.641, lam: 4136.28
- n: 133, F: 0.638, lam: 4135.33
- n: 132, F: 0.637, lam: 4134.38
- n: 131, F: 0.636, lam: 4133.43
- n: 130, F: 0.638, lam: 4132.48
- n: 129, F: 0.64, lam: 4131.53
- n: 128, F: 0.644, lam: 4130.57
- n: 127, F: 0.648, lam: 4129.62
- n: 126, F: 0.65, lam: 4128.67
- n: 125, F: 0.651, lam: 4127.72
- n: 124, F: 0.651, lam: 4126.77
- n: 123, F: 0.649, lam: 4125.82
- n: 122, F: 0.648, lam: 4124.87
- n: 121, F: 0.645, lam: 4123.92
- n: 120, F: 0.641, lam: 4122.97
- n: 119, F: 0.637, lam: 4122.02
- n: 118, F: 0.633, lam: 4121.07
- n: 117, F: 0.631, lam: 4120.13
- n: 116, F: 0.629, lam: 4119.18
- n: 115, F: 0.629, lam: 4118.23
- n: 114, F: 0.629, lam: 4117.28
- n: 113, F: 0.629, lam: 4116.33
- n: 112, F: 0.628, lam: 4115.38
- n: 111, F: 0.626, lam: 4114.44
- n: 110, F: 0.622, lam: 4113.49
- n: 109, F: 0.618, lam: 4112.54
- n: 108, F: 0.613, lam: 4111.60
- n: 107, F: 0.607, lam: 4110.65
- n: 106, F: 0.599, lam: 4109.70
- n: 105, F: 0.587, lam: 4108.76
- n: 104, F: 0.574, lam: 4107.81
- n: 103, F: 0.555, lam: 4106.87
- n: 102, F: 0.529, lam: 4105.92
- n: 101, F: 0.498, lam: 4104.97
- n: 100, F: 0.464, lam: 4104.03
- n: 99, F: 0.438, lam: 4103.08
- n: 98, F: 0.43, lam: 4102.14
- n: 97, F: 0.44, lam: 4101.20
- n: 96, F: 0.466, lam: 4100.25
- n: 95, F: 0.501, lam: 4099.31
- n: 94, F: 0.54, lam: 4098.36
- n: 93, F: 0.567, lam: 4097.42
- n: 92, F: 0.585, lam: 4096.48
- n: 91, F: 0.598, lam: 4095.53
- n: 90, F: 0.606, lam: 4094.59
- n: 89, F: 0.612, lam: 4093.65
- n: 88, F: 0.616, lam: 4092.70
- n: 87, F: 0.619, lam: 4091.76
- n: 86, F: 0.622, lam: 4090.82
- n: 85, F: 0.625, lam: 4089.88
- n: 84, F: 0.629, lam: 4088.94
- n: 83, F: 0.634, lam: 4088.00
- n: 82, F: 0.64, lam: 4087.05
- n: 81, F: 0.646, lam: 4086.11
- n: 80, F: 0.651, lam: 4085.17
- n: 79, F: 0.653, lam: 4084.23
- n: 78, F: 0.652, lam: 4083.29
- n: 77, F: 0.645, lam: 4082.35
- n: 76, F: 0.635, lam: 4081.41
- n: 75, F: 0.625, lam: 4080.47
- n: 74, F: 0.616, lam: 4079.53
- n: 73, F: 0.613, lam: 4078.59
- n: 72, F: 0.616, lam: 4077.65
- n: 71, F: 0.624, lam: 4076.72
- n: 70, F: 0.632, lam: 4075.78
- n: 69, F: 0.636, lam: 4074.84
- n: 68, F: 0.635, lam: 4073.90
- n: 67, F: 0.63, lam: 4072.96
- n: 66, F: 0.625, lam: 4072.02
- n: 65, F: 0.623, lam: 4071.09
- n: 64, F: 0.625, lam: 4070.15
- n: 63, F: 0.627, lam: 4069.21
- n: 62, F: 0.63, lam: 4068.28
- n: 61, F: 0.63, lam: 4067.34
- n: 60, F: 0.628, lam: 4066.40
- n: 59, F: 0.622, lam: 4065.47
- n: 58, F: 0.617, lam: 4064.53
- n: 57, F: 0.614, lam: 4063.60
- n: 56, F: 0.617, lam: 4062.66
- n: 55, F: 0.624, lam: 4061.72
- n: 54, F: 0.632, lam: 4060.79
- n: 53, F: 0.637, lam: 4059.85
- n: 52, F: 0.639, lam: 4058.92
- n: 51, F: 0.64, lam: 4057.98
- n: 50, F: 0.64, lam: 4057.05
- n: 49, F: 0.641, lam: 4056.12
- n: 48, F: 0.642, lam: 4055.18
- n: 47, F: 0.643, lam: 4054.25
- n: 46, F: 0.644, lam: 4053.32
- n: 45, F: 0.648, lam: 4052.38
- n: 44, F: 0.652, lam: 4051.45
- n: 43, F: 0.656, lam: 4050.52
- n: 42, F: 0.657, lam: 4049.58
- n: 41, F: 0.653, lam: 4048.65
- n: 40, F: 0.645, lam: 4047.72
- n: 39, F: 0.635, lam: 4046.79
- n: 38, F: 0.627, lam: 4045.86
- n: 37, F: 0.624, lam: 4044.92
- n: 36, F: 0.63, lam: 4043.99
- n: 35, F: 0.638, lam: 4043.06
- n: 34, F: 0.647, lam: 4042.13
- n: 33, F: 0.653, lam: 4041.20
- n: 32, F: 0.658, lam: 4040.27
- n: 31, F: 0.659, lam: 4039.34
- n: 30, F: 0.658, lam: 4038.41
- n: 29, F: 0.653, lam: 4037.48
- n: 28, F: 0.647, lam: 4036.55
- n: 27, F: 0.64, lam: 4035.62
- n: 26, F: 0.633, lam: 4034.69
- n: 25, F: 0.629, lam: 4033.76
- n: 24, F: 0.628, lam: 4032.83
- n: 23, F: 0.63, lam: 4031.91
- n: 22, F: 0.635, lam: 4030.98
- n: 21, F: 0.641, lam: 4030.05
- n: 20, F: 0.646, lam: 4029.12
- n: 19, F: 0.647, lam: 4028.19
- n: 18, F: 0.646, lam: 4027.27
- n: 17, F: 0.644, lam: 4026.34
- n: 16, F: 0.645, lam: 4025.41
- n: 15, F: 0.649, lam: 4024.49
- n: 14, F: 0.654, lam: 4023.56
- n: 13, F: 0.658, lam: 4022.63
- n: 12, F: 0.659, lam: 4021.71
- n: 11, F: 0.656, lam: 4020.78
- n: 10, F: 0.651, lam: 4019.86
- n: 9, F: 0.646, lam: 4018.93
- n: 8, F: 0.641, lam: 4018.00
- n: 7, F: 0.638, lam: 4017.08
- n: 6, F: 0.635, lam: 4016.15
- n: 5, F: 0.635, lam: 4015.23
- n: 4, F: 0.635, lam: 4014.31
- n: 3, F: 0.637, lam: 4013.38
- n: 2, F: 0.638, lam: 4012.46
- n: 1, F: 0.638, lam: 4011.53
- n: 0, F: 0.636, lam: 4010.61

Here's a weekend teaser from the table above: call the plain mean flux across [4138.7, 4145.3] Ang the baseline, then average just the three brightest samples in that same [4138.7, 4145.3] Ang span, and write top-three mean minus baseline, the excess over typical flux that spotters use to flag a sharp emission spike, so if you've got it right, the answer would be 0.008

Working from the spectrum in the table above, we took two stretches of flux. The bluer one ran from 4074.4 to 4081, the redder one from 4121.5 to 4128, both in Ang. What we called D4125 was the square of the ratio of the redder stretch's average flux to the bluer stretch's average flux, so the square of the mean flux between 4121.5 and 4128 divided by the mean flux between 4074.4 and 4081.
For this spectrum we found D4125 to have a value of 1.07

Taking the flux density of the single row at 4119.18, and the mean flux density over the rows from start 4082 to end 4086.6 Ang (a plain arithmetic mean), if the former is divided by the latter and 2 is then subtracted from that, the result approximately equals -1.03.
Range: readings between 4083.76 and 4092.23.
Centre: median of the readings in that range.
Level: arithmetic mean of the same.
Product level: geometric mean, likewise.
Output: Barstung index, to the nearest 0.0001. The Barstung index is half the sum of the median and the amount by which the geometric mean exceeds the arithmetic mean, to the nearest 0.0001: 0.3169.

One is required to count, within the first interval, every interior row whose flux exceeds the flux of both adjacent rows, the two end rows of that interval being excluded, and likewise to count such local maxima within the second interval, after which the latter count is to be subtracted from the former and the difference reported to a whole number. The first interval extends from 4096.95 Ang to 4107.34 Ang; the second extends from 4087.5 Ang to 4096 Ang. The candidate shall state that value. 0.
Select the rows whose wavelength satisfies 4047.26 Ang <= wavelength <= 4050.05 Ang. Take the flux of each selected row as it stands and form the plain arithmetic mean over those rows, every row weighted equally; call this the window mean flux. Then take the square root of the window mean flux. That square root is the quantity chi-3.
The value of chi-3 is 0.807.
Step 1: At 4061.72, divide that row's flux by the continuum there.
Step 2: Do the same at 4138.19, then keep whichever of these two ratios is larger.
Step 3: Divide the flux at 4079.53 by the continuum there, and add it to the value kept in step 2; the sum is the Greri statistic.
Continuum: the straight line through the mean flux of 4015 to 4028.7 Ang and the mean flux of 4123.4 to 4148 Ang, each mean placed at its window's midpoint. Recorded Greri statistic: 1.96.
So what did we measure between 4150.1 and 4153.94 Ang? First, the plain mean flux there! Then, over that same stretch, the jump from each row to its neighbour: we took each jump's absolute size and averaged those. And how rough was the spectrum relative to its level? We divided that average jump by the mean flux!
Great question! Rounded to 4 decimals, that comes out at 0.0085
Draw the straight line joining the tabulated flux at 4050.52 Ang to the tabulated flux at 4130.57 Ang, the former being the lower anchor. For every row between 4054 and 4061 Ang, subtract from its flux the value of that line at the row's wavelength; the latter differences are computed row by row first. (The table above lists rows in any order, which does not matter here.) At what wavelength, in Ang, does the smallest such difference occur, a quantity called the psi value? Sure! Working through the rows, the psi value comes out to 4060.79 Ang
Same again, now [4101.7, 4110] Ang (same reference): 4102.14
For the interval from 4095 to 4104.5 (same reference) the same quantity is 4102.14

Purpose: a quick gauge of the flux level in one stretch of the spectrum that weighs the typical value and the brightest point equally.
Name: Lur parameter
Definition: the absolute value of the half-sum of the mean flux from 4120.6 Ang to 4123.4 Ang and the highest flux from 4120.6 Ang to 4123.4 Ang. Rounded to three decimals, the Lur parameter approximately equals 0.639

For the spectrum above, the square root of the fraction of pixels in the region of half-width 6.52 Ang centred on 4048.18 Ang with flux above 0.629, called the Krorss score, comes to 0.9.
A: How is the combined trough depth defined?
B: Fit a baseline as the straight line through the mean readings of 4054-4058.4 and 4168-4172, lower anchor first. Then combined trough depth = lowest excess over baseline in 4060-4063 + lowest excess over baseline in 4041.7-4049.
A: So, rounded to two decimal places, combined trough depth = -0.04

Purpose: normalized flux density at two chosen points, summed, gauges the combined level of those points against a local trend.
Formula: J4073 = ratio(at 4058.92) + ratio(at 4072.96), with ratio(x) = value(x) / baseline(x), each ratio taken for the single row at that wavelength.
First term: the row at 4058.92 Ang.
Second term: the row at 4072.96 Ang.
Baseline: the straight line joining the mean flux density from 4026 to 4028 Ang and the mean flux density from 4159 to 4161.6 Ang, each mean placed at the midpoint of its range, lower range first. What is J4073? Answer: 1.98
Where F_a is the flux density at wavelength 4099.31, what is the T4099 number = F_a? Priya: 0.501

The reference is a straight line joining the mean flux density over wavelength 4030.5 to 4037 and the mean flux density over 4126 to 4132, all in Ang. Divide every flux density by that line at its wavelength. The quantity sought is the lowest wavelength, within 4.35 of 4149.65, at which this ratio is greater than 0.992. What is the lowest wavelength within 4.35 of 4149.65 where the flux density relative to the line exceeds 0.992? 4146.77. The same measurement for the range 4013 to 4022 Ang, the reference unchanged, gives 4013.38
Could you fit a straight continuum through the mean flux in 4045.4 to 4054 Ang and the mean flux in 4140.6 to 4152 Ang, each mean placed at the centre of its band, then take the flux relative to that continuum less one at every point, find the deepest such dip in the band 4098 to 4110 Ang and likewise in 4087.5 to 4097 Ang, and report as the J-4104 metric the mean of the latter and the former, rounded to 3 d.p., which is -0.210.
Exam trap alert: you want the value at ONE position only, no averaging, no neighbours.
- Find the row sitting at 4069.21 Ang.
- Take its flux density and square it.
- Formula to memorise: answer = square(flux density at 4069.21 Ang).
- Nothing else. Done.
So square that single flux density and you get 0.393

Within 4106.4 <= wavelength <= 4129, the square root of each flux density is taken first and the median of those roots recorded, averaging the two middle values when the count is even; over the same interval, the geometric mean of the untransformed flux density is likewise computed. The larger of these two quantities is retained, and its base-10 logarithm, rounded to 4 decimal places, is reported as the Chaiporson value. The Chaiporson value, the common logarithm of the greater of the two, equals -0.1007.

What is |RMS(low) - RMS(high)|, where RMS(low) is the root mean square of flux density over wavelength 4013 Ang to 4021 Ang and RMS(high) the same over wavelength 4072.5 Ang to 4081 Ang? 0.016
